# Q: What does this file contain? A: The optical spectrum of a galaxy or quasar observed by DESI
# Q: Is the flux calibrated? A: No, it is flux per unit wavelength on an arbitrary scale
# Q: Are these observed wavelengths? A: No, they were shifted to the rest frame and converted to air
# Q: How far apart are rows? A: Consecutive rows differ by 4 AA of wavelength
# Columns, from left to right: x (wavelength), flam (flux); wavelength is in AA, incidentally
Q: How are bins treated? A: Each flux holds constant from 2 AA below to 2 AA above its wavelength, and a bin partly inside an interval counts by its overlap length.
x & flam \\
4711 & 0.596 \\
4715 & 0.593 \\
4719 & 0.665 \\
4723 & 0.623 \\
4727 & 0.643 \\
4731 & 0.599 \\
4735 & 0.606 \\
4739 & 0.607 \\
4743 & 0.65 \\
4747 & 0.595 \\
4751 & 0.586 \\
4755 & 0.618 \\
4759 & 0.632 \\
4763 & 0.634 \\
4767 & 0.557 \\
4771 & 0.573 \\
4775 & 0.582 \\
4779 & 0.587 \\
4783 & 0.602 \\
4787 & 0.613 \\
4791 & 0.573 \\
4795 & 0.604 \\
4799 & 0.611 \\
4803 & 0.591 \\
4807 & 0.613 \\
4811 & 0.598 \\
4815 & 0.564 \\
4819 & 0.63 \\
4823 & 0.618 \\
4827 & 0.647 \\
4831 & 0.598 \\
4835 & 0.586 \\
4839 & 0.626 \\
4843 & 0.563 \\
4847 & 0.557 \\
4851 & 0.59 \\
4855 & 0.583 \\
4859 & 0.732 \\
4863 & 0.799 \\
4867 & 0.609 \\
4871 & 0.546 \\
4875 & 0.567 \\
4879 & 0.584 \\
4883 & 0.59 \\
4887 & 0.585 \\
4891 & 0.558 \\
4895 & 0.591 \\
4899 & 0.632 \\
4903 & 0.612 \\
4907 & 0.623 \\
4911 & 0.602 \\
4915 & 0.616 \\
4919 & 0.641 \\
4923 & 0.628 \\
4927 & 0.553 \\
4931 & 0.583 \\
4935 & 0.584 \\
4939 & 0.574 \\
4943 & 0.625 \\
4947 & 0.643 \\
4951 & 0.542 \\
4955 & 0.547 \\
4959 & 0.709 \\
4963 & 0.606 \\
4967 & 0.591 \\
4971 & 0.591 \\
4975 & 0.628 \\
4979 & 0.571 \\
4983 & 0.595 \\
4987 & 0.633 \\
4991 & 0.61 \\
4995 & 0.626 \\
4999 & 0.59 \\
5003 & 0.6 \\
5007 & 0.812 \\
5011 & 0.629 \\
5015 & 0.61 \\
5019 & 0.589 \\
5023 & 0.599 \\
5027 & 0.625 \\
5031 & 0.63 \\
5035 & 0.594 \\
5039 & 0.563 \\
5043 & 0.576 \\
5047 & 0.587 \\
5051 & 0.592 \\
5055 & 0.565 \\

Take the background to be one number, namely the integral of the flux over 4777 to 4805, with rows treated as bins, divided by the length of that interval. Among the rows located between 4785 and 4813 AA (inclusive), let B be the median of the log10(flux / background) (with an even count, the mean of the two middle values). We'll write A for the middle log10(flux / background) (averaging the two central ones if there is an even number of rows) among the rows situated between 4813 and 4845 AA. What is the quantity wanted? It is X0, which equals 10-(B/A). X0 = 9.4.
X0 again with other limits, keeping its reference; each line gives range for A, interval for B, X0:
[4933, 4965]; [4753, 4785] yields 8.8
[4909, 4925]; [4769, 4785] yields 10.5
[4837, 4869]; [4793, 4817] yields 8.3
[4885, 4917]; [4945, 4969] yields 9.9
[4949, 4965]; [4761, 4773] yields 8.9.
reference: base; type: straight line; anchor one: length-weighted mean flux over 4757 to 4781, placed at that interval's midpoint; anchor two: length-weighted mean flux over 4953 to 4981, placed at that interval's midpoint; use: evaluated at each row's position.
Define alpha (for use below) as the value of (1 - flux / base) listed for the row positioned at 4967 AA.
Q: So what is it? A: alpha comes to 0.02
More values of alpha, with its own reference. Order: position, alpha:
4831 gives 0.00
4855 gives 0.03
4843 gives 0.06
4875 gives 0.06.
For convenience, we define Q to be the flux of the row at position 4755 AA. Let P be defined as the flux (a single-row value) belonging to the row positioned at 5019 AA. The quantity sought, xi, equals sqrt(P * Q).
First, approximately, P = 0.589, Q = 0.618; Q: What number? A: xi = 0.603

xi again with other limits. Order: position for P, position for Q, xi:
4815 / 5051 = 0.578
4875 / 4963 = 0.586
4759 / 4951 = 0.585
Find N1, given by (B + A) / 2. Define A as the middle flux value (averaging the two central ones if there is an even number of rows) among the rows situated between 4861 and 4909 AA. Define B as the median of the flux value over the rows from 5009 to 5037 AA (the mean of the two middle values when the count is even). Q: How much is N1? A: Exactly 0.600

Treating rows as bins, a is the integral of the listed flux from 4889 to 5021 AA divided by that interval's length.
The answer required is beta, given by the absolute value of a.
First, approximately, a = 0.610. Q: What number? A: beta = 0.610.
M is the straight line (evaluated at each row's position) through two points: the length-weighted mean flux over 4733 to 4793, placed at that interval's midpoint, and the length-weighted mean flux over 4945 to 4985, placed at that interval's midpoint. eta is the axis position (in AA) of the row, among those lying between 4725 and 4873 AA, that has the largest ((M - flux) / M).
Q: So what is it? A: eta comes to 4871 AA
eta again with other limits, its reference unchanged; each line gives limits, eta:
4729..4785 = 4767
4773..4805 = 4791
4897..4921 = 4911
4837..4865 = 4847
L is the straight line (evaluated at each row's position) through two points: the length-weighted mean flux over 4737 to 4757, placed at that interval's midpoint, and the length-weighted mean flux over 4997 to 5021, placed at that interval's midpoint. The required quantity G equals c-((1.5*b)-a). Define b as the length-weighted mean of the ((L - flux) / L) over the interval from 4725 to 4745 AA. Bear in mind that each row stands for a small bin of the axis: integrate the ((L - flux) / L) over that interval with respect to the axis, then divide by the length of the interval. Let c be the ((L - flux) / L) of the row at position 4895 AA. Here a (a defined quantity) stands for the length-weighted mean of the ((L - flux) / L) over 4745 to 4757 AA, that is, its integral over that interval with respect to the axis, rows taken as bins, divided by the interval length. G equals 0.103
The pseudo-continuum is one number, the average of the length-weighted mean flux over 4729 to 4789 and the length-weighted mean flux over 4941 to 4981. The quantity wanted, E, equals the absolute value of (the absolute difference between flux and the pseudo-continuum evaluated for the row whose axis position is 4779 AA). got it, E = 0.017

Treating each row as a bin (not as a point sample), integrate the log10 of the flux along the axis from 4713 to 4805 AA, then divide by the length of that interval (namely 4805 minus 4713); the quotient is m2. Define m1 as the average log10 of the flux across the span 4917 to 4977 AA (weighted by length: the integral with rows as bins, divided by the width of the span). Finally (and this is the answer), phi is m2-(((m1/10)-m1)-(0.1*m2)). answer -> -0.438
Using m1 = -0.221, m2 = -0.218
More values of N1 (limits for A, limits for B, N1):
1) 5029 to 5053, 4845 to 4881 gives 0.587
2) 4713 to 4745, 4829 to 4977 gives 0.603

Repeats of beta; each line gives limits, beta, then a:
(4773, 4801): 0.596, 0.596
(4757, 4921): 0.605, 0.605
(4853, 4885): 0.626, 0.626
